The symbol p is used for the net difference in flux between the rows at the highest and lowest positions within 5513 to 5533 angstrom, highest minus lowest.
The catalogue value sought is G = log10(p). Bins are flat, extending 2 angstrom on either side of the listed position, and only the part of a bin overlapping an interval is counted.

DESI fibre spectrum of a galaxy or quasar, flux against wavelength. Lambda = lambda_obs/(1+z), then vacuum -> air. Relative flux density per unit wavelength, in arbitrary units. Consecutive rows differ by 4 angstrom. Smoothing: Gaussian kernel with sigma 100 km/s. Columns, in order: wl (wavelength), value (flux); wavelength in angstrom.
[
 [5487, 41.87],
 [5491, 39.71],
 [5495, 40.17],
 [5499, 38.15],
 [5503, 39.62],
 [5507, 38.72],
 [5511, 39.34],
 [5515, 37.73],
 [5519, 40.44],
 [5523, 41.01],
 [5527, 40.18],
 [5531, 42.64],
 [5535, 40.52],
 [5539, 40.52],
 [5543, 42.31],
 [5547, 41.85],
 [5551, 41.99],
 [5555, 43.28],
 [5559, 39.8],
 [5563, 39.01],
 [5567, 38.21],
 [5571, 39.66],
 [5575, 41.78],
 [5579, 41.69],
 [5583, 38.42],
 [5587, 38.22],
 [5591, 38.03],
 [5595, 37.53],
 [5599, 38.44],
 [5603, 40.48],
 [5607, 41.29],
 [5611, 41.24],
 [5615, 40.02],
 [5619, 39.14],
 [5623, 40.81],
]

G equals 0.69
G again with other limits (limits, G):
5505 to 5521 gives 0.24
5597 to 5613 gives 0.45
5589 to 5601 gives -0.39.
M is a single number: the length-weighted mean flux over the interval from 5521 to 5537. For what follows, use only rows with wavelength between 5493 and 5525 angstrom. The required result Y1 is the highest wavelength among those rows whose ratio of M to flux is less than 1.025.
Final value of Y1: 5523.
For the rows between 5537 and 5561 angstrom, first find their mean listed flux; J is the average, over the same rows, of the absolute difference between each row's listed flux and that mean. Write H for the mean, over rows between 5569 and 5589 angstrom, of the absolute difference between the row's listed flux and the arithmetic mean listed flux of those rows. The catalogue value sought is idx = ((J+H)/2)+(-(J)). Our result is 0.22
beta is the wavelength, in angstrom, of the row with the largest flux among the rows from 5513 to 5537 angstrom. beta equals 5531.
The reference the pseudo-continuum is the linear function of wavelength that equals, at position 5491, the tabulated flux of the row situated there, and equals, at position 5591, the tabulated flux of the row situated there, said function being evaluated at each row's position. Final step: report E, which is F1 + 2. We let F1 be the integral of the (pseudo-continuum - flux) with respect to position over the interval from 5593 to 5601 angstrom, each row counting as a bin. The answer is 2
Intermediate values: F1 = 0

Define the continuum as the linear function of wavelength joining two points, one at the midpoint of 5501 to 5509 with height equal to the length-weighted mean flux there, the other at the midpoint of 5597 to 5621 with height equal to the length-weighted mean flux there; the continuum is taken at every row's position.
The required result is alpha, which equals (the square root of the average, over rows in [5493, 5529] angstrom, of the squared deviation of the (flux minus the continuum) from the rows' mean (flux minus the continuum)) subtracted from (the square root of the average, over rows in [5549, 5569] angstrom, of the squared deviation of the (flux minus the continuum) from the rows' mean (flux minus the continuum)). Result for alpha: 0.9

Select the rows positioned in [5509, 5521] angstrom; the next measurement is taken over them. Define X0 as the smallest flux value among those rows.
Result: 37.73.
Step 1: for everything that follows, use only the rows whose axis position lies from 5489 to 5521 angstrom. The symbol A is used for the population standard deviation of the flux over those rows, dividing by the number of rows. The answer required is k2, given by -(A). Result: -0.9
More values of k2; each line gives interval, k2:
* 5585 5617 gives -1.4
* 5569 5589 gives -1.5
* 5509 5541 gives -1.3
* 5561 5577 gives -1.3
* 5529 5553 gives -0.8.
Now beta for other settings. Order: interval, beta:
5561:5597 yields 5575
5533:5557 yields 5555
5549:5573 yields 5555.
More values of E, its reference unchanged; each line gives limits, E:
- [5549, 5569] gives -36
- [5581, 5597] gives 2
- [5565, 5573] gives -2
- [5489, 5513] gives 8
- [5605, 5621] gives -42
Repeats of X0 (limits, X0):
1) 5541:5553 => 41.85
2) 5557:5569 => 38.21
